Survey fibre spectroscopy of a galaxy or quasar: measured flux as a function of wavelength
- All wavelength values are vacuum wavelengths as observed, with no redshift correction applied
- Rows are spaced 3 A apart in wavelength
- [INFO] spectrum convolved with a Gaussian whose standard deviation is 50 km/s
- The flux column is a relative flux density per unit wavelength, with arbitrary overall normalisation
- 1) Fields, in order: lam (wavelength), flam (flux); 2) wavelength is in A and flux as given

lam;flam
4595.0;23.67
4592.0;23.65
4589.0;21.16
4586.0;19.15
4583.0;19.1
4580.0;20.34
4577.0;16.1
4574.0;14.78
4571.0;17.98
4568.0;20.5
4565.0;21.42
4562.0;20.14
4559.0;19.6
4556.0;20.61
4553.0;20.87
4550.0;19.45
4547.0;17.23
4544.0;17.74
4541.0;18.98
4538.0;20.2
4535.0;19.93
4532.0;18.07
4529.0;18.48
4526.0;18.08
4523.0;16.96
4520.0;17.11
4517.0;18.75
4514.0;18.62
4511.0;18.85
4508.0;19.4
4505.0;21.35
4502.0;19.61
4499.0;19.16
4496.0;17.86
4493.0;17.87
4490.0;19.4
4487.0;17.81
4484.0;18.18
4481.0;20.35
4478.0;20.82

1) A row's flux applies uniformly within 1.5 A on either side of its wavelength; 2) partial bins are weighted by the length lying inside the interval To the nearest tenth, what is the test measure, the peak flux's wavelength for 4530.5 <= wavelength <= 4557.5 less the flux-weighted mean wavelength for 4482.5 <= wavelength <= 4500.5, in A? 61.5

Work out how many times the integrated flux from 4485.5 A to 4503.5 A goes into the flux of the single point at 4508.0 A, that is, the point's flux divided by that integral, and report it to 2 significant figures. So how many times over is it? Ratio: 0.058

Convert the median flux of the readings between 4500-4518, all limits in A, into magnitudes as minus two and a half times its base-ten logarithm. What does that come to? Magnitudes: -3.20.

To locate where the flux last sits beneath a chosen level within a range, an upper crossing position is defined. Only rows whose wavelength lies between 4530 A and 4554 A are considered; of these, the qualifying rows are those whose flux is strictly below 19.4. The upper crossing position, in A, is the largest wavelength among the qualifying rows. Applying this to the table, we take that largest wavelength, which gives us 4547.0 A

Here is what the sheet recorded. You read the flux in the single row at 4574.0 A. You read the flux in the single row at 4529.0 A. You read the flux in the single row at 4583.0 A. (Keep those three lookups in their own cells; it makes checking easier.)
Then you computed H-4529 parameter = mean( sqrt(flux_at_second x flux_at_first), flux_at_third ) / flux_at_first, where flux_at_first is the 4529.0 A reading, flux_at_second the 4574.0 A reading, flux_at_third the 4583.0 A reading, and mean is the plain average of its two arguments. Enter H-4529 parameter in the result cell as 0.96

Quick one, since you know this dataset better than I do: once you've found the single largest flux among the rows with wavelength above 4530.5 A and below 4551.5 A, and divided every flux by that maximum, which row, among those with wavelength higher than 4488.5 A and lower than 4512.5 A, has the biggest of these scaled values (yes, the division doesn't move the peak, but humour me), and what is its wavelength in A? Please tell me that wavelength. 4505.0 A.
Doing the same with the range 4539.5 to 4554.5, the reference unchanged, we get 4553.0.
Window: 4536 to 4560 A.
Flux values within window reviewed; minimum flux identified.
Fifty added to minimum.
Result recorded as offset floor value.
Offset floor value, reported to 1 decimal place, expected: 67.2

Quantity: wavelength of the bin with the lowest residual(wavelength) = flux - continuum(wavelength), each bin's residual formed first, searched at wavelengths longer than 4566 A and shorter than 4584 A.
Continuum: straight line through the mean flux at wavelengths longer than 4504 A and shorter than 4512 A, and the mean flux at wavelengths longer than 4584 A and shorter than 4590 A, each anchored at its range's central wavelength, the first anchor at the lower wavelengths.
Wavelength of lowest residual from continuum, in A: 4574.0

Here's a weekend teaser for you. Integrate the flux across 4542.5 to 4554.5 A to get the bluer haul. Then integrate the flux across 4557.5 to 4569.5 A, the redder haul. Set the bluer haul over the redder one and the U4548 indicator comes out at 0.92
